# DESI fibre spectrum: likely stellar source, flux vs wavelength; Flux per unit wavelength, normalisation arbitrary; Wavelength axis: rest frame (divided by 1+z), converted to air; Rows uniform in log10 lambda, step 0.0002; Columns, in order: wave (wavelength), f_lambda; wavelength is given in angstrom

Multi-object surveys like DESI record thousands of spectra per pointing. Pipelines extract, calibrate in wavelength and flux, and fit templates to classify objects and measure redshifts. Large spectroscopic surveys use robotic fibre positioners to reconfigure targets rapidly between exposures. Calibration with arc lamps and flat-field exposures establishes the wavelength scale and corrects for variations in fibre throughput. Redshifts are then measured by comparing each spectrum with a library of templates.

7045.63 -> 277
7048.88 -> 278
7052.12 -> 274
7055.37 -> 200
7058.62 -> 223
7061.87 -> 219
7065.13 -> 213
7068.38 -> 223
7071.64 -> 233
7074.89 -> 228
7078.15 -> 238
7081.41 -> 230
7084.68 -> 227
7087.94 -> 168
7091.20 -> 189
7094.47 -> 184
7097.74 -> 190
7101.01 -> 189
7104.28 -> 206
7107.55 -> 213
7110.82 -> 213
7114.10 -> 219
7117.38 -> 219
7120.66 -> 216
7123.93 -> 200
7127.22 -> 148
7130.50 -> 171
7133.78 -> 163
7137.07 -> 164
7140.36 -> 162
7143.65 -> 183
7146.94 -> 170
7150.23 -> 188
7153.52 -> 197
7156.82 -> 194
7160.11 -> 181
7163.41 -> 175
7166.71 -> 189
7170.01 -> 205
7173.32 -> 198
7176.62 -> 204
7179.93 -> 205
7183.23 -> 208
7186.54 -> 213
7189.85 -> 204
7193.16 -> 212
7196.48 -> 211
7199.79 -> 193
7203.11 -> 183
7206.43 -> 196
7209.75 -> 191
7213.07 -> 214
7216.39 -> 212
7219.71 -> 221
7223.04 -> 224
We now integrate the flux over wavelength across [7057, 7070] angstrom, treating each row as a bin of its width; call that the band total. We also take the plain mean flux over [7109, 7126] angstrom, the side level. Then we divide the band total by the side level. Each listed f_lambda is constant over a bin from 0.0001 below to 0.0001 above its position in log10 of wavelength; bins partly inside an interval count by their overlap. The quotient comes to 13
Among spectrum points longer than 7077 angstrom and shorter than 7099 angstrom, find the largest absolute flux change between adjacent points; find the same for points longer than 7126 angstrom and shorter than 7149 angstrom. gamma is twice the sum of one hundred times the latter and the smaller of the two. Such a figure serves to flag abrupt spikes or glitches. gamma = 4646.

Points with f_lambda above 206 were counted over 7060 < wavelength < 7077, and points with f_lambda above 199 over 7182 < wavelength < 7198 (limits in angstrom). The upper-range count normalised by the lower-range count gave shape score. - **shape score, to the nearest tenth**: 1.0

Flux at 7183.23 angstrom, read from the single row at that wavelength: 208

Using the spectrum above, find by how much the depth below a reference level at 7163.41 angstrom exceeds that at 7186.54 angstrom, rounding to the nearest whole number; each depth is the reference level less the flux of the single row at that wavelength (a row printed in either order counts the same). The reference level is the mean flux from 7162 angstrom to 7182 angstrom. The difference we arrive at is 38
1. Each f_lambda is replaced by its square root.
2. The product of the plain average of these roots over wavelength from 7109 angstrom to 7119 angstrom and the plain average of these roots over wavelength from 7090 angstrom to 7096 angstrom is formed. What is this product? 201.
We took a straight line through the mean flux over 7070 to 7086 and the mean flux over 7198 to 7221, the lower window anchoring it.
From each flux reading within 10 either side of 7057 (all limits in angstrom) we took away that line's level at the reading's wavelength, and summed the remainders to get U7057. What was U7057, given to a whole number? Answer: -9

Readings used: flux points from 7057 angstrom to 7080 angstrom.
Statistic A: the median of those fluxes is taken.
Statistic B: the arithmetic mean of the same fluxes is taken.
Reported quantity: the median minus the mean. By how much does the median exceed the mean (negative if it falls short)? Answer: -2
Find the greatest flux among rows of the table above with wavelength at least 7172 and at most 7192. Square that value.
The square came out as 45369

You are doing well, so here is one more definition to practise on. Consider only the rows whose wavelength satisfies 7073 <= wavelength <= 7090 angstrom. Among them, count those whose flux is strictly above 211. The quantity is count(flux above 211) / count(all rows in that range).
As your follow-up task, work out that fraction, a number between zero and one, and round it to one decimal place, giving 0.8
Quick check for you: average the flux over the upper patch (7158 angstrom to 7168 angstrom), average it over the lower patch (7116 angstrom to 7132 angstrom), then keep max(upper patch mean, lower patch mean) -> 191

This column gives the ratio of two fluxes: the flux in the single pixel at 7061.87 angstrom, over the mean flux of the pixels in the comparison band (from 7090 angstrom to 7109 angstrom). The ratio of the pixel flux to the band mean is 1.12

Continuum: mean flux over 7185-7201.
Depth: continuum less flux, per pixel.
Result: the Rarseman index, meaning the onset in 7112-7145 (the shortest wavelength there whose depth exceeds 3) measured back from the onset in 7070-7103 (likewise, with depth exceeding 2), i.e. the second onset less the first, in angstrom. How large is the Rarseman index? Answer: -36.0 angstrom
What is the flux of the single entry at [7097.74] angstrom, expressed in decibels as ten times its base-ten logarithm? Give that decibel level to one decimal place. 22.8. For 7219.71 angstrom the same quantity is 23.4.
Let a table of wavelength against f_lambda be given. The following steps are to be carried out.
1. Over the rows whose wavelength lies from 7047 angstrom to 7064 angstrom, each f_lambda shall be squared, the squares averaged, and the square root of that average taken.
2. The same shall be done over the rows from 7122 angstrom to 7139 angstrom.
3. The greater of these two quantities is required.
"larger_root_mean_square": 241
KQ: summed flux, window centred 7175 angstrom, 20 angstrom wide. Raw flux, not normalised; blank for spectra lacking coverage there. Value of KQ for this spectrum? 1209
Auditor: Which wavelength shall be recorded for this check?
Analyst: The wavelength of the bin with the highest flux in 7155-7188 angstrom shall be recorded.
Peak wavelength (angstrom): 7186.54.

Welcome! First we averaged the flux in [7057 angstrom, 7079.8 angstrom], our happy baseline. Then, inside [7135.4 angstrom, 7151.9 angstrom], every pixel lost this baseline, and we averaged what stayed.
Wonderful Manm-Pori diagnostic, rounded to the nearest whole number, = -52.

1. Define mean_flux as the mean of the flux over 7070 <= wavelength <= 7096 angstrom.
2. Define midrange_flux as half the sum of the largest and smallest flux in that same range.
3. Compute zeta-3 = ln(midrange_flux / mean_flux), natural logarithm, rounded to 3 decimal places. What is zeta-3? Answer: -0.044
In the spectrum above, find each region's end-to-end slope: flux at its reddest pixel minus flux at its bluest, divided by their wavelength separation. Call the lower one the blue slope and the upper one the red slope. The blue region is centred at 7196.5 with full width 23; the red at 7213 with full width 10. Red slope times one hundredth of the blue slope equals -0.027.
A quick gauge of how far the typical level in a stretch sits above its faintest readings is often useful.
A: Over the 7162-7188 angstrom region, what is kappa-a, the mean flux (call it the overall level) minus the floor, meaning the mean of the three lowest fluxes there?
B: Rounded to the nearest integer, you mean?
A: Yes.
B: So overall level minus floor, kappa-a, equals 12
